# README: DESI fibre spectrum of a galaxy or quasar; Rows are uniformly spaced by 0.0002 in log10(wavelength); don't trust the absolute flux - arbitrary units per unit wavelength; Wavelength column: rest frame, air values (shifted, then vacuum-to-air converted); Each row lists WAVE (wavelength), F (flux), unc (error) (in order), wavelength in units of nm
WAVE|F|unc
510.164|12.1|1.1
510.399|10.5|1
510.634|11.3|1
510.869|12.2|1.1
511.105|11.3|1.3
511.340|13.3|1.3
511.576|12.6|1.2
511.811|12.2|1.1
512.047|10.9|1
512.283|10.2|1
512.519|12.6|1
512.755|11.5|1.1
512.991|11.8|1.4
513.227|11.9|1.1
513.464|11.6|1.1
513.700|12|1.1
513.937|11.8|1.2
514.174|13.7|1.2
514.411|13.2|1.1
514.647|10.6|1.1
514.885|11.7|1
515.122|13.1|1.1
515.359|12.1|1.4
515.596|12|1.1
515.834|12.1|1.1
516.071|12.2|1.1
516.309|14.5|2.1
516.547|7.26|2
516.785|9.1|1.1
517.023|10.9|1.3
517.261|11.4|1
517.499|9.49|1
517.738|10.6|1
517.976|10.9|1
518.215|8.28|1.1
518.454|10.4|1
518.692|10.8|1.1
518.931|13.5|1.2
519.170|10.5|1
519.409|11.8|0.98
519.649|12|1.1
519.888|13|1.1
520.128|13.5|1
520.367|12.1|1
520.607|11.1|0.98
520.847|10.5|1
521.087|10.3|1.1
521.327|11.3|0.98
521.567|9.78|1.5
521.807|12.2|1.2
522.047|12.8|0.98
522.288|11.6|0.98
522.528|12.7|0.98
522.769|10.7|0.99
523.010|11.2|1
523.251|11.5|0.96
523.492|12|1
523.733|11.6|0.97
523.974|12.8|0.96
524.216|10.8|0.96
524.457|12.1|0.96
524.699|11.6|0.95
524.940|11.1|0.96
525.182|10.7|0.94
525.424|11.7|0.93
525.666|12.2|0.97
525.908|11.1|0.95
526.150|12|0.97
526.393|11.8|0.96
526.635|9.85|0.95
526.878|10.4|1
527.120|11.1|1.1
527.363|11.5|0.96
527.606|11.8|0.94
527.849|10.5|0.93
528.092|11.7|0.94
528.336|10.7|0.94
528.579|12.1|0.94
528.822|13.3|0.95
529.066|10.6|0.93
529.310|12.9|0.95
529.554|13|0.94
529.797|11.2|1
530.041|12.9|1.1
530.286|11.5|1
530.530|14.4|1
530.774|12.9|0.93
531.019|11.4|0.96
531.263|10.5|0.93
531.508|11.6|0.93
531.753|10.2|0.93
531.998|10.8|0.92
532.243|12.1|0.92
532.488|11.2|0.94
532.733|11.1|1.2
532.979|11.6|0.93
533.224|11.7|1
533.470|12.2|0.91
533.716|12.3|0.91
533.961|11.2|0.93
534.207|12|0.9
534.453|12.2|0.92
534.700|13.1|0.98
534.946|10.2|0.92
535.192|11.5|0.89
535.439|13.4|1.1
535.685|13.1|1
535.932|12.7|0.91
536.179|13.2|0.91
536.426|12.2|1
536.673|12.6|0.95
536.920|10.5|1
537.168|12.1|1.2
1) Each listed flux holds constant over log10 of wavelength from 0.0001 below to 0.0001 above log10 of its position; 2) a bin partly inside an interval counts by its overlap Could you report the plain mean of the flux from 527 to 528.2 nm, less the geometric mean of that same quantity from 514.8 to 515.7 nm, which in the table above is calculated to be -1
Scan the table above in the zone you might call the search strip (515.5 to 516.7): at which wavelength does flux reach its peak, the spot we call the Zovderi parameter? 516.309 nm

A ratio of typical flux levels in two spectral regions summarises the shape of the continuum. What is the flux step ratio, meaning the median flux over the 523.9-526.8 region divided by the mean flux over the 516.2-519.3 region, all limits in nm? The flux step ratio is 1.10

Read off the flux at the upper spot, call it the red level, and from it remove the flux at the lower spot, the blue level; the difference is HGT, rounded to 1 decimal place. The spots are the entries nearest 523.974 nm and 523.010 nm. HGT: 1.6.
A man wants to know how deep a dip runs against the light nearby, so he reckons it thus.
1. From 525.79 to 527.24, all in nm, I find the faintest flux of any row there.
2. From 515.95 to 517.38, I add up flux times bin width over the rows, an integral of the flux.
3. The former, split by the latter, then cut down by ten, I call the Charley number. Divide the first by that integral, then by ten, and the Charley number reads 0.063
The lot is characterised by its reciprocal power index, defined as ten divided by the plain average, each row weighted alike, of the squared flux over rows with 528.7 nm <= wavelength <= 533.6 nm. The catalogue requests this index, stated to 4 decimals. 0.0706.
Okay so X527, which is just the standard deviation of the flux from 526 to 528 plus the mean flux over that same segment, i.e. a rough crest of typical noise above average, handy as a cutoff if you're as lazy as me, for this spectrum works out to 11.9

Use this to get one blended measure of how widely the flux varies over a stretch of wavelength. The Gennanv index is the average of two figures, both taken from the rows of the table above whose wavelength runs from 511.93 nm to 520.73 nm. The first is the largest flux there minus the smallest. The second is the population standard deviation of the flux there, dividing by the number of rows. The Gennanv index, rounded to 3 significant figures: 4.35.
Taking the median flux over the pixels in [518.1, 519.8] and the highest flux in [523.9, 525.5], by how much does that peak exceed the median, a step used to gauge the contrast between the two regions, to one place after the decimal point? 2.0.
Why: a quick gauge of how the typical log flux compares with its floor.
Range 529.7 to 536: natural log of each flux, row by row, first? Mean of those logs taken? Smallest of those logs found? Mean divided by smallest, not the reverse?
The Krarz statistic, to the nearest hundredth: 1.06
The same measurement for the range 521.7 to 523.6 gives 1.04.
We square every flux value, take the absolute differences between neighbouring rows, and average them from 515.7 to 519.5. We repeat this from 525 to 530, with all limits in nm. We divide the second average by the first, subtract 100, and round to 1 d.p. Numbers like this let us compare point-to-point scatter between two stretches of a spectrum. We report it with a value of -99.4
